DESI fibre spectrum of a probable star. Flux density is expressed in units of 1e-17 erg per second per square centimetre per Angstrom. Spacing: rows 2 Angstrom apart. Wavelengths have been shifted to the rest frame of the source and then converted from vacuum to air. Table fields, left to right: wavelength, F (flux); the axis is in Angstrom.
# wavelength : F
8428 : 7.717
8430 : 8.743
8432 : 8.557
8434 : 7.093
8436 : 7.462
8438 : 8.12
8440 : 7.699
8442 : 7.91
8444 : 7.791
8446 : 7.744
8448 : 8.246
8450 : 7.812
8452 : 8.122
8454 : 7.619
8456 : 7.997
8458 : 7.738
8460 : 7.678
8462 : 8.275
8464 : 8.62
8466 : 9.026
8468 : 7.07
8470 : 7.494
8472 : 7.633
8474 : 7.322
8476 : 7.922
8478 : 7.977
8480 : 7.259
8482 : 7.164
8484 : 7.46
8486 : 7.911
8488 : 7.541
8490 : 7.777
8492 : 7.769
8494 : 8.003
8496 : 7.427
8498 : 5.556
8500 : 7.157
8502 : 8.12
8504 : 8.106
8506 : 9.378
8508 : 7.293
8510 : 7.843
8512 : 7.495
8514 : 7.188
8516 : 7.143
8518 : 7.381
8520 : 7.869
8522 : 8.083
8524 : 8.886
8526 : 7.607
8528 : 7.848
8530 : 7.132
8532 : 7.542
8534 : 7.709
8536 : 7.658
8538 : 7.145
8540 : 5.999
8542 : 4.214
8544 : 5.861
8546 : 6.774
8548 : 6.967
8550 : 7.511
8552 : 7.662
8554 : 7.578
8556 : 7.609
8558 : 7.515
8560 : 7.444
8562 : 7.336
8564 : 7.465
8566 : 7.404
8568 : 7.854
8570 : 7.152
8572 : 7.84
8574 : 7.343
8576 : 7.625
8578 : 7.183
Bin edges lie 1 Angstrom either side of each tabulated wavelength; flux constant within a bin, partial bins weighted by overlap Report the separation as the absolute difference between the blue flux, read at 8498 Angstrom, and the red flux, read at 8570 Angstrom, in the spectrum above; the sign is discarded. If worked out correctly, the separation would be 1.60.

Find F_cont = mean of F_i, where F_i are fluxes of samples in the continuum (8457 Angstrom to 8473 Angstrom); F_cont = 7.94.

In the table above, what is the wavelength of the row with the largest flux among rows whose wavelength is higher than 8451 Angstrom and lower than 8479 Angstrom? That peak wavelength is 8466 Angstrom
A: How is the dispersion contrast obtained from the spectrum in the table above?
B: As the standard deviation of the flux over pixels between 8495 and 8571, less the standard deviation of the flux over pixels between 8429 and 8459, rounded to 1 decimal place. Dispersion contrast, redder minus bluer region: 0.5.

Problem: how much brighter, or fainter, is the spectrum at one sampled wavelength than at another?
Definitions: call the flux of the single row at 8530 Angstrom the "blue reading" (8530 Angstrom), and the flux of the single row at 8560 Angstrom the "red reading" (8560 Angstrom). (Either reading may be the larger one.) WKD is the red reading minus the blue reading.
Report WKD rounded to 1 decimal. 0.3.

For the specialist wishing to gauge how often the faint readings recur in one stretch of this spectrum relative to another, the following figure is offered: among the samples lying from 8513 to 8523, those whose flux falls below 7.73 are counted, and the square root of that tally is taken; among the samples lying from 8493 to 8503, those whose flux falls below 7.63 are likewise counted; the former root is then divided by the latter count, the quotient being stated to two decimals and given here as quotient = 0.58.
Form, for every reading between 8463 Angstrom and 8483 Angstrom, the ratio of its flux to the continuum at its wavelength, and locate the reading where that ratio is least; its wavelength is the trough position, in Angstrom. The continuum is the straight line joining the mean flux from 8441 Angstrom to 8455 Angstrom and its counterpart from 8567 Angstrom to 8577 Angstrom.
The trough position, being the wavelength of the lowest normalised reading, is 8468 Angstrom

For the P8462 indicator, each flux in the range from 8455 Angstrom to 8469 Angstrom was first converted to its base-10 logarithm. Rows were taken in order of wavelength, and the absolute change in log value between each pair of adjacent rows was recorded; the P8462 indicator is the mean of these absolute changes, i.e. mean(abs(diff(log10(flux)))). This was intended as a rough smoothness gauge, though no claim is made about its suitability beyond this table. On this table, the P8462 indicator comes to 0.032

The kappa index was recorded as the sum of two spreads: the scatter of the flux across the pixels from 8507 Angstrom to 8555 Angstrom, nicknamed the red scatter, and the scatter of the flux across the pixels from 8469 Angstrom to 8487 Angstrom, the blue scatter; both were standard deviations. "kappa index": 1.2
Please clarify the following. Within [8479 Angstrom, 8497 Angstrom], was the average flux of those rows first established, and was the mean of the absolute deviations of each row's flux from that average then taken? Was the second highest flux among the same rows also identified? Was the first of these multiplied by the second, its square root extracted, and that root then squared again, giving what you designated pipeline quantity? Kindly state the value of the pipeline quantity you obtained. 1.9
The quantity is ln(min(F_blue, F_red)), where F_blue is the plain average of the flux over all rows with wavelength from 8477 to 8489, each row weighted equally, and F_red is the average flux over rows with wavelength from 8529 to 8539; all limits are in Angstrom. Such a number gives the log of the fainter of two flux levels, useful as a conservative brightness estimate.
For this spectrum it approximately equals 2.01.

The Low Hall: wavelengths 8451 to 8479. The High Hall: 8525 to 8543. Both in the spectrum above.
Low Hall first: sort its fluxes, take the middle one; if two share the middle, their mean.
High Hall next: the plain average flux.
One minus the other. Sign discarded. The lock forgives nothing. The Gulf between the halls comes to 0.85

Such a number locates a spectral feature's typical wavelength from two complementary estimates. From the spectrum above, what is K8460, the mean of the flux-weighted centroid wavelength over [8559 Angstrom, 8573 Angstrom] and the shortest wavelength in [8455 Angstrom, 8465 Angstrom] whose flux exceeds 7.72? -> 8511.0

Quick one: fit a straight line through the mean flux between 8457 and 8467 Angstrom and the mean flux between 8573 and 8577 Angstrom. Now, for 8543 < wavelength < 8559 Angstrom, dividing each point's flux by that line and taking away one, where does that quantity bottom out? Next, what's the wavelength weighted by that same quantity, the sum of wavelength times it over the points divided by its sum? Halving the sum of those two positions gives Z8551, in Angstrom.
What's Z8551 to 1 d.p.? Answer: 8545.0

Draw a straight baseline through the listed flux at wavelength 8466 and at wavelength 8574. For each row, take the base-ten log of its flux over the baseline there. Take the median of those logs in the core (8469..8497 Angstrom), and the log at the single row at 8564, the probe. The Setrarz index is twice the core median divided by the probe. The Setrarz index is 63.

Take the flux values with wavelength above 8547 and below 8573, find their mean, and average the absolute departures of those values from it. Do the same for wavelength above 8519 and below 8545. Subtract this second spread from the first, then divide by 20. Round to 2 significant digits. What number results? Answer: -0.034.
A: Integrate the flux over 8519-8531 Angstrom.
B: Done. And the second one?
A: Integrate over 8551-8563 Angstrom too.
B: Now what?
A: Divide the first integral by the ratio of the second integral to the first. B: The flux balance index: 100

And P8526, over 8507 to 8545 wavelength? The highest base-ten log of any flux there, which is 0.95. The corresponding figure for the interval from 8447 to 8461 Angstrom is 0.92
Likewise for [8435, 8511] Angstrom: 0.97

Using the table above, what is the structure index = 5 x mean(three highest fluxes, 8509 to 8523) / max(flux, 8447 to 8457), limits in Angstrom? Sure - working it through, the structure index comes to 4.8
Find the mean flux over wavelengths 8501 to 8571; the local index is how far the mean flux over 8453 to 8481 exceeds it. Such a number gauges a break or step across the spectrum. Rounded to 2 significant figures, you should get 0.41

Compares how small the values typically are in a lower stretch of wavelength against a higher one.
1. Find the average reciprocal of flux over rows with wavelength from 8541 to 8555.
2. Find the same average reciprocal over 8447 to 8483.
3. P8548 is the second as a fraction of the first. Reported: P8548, 0.82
